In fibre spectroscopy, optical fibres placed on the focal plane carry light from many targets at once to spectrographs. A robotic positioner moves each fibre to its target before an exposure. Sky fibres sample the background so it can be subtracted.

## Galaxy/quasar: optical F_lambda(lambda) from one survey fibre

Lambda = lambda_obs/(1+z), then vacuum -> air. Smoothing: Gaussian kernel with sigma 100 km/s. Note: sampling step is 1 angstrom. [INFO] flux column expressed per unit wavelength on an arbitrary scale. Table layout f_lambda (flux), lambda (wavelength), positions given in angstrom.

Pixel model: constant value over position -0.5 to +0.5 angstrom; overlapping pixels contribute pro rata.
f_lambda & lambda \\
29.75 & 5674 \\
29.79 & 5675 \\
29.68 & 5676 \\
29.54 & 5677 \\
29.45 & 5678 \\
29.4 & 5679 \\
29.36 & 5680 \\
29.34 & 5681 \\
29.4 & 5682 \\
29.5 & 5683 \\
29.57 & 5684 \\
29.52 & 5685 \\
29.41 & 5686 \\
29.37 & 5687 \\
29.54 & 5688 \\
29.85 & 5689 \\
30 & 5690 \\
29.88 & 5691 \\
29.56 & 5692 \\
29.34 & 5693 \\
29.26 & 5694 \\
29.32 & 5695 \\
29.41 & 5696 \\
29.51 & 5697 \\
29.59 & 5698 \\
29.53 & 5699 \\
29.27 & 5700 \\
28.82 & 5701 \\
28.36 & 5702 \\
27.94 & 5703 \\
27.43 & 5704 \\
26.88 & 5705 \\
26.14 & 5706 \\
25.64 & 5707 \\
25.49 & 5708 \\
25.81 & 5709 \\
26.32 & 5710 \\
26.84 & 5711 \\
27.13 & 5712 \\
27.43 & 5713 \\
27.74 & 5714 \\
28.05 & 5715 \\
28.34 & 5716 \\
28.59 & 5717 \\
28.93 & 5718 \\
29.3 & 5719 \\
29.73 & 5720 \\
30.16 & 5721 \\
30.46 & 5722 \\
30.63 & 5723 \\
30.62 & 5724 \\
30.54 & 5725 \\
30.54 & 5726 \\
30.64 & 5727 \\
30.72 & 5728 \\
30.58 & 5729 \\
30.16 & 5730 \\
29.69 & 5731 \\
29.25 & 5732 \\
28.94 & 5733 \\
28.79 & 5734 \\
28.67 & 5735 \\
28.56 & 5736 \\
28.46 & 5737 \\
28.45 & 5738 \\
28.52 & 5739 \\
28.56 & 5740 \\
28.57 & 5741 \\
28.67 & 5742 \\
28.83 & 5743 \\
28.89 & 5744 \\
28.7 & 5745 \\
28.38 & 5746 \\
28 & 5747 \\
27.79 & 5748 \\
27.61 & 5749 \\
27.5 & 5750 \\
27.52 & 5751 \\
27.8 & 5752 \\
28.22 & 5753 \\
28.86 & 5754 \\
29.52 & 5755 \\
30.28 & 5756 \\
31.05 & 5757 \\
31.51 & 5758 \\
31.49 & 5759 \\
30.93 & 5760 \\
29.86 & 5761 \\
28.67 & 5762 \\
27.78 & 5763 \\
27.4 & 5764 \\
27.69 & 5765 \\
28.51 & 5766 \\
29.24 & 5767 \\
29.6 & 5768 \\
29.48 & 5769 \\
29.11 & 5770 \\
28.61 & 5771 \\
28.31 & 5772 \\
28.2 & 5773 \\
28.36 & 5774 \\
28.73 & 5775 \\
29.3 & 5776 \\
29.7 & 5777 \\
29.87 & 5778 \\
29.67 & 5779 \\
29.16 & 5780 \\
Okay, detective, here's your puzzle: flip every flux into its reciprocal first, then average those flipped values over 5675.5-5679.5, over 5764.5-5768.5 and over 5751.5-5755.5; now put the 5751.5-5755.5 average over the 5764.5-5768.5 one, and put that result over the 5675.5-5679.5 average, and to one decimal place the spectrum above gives 29.7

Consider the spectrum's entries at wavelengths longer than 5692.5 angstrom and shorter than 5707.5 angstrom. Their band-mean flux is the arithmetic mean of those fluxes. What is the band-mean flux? 28.4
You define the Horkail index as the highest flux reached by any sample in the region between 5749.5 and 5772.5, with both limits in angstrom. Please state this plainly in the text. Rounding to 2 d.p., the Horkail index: 31.51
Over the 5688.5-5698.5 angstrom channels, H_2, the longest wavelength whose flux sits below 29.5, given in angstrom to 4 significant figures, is 5696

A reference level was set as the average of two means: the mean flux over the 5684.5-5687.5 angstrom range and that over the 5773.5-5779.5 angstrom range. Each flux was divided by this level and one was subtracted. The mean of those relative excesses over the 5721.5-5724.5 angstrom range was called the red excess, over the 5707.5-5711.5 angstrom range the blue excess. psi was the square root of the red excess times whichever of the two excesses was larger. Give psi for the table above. 0.041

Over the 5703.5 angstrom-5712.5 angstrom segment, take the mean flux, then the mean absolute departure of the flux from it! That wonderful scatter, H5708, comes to 0.6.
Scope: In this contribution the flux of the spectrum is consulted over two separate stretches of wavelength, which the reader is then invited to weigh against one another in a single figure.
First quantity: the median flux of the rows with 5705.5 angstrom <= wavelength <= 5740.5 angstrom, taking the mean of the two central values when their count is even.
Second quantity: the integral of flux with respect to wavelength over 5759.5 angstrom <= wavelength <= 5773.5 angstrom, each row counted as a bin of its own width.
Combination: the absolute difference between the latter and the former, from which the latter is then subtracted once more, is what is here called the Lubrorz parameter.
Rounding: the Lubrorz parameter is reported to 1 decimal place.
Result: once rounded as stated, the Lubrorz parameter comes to -28.7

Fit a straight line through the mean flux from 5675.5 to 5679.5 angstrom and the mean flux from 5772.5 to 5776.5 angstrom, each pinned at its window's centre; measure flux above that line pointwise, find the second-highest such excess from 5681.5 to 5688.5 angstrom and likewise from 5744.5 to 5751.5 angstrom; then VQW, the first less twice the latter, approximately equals 1.2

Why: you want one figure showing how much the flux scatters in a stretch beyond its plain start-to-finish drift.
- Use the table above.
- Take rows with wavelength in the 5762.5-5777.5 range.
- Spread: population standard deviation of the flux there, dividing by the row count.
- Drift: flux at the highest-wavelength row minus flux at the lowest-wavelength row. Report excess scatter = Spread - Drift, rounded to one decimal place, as -1.2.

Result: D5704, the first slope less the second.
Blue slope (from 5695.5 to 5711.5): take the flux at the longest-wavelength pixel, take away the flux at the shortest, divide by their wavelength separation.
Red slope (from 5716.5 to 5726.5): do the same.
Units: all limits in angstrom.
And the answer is -0.4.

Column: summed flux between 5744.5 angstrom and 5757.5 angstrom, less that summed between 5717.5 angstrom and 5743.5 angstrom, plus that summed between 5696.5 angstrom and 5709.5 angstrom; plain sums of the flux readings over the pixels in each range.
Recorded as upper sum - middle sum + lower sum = -35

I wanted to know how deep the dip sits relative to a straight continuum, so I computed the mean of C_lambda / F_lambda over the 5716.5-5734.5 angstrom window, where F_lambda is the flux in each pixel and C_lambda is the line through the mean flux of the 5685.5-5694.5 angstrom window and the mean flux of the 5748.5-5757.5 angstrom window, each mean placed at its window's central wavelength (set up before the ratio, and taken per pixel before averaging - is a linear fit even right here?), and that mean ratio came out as 0.97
